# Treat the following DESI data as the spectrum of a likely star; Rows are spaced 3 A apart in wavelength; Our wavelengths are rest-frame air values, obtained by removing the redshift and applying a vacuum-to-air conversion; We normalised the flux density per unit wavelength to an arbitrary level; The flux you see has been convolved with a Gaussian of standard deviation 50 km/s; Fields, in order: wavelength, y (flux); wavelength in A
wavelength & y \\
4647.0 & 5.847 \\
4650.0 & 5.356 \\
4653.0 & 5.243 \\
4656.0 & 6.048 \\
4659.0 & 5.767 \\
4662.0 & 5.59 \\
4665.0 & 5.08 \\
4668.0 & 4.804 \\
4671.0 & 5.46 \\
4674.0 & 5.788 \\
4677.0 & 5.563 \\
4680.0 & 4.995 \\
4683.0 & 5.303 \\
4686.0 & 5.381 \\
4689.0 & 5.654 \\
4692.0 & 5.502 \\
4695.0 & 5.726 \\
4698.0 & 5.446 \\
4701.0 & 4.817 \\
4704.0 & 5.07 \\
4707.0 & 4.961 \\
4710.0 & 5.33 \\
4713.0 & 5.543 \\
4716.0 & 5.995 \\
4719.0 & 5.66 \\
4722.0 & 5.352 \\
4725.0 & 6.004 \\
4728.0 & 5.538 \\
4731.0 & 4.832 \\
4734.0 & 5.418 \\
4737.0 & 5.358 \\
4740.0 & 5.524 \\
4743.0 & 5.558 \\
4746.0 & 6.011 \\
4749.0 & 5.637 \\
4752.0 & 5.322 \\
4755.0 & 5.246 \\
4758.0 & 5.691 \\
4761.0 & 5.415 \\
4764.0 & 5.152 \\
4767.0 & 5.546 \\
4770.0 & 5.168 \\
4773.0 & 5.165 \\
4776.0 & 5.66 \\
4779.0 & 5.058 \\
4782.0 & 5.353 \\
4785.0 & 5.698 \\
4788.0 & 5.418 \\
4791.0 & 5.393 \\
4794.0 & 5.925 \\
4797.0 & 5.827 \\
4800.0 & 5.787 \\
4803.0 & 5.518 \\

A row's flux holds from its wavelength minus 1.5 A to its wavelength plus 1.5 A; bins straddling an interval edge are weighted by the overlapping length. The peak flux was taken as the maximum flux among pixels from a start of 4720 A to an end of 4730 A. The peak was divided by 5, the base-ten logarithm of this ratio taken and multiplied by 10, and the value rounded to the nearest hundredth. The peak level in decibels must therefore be 0.79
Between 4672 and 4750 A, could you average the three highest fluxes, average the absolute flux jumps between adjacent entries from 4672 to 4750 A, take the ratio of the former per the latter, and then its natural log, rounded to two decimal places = 2.90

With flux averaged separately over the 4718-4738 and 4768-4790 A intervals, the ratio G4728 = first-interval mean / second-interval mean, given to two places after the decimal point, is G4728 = 1.02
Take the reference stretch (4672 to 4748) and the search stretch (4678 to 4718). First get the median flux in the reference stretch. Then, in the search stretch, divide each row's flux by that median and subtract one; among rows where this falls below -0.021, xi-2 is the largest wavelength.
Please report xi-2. 4710.0 A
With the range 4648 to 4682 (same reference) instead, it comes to 4680.0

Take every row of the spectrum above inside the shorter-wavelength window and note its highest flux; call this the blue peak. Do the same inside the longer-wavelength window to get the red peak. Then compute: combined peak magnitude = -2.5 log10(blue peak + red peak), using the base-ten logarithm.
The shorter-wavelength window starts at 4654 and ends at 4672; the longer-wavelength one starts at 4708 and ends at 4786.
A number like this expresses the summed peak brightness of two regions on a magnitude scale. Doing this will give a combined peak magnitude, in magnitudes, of -2.703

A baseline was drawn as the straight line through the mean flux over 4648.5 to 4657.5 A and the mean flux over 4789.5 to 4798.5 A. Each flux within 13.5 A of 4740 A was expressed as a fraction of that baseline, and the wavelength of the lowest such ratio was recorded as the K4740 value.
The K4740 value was 4731.0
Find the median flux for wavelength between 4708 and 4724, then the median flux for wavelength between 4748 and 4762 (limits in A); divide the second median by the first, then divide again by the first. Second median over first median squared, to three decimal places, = 0.176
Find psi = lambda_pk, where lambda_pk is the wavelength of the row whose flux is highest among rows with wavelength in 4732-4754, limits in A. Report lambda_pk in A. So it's 4746.0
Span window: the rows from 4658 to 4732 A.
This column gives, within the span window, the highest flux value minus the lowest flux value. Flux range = 1.20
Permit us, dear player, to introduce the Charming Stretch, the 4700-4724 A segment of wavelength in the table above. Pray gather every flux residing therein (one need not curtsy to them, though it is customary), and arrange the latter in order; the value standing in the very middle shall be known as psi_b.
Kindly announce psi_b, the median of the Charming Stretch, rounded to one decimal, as 5.3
